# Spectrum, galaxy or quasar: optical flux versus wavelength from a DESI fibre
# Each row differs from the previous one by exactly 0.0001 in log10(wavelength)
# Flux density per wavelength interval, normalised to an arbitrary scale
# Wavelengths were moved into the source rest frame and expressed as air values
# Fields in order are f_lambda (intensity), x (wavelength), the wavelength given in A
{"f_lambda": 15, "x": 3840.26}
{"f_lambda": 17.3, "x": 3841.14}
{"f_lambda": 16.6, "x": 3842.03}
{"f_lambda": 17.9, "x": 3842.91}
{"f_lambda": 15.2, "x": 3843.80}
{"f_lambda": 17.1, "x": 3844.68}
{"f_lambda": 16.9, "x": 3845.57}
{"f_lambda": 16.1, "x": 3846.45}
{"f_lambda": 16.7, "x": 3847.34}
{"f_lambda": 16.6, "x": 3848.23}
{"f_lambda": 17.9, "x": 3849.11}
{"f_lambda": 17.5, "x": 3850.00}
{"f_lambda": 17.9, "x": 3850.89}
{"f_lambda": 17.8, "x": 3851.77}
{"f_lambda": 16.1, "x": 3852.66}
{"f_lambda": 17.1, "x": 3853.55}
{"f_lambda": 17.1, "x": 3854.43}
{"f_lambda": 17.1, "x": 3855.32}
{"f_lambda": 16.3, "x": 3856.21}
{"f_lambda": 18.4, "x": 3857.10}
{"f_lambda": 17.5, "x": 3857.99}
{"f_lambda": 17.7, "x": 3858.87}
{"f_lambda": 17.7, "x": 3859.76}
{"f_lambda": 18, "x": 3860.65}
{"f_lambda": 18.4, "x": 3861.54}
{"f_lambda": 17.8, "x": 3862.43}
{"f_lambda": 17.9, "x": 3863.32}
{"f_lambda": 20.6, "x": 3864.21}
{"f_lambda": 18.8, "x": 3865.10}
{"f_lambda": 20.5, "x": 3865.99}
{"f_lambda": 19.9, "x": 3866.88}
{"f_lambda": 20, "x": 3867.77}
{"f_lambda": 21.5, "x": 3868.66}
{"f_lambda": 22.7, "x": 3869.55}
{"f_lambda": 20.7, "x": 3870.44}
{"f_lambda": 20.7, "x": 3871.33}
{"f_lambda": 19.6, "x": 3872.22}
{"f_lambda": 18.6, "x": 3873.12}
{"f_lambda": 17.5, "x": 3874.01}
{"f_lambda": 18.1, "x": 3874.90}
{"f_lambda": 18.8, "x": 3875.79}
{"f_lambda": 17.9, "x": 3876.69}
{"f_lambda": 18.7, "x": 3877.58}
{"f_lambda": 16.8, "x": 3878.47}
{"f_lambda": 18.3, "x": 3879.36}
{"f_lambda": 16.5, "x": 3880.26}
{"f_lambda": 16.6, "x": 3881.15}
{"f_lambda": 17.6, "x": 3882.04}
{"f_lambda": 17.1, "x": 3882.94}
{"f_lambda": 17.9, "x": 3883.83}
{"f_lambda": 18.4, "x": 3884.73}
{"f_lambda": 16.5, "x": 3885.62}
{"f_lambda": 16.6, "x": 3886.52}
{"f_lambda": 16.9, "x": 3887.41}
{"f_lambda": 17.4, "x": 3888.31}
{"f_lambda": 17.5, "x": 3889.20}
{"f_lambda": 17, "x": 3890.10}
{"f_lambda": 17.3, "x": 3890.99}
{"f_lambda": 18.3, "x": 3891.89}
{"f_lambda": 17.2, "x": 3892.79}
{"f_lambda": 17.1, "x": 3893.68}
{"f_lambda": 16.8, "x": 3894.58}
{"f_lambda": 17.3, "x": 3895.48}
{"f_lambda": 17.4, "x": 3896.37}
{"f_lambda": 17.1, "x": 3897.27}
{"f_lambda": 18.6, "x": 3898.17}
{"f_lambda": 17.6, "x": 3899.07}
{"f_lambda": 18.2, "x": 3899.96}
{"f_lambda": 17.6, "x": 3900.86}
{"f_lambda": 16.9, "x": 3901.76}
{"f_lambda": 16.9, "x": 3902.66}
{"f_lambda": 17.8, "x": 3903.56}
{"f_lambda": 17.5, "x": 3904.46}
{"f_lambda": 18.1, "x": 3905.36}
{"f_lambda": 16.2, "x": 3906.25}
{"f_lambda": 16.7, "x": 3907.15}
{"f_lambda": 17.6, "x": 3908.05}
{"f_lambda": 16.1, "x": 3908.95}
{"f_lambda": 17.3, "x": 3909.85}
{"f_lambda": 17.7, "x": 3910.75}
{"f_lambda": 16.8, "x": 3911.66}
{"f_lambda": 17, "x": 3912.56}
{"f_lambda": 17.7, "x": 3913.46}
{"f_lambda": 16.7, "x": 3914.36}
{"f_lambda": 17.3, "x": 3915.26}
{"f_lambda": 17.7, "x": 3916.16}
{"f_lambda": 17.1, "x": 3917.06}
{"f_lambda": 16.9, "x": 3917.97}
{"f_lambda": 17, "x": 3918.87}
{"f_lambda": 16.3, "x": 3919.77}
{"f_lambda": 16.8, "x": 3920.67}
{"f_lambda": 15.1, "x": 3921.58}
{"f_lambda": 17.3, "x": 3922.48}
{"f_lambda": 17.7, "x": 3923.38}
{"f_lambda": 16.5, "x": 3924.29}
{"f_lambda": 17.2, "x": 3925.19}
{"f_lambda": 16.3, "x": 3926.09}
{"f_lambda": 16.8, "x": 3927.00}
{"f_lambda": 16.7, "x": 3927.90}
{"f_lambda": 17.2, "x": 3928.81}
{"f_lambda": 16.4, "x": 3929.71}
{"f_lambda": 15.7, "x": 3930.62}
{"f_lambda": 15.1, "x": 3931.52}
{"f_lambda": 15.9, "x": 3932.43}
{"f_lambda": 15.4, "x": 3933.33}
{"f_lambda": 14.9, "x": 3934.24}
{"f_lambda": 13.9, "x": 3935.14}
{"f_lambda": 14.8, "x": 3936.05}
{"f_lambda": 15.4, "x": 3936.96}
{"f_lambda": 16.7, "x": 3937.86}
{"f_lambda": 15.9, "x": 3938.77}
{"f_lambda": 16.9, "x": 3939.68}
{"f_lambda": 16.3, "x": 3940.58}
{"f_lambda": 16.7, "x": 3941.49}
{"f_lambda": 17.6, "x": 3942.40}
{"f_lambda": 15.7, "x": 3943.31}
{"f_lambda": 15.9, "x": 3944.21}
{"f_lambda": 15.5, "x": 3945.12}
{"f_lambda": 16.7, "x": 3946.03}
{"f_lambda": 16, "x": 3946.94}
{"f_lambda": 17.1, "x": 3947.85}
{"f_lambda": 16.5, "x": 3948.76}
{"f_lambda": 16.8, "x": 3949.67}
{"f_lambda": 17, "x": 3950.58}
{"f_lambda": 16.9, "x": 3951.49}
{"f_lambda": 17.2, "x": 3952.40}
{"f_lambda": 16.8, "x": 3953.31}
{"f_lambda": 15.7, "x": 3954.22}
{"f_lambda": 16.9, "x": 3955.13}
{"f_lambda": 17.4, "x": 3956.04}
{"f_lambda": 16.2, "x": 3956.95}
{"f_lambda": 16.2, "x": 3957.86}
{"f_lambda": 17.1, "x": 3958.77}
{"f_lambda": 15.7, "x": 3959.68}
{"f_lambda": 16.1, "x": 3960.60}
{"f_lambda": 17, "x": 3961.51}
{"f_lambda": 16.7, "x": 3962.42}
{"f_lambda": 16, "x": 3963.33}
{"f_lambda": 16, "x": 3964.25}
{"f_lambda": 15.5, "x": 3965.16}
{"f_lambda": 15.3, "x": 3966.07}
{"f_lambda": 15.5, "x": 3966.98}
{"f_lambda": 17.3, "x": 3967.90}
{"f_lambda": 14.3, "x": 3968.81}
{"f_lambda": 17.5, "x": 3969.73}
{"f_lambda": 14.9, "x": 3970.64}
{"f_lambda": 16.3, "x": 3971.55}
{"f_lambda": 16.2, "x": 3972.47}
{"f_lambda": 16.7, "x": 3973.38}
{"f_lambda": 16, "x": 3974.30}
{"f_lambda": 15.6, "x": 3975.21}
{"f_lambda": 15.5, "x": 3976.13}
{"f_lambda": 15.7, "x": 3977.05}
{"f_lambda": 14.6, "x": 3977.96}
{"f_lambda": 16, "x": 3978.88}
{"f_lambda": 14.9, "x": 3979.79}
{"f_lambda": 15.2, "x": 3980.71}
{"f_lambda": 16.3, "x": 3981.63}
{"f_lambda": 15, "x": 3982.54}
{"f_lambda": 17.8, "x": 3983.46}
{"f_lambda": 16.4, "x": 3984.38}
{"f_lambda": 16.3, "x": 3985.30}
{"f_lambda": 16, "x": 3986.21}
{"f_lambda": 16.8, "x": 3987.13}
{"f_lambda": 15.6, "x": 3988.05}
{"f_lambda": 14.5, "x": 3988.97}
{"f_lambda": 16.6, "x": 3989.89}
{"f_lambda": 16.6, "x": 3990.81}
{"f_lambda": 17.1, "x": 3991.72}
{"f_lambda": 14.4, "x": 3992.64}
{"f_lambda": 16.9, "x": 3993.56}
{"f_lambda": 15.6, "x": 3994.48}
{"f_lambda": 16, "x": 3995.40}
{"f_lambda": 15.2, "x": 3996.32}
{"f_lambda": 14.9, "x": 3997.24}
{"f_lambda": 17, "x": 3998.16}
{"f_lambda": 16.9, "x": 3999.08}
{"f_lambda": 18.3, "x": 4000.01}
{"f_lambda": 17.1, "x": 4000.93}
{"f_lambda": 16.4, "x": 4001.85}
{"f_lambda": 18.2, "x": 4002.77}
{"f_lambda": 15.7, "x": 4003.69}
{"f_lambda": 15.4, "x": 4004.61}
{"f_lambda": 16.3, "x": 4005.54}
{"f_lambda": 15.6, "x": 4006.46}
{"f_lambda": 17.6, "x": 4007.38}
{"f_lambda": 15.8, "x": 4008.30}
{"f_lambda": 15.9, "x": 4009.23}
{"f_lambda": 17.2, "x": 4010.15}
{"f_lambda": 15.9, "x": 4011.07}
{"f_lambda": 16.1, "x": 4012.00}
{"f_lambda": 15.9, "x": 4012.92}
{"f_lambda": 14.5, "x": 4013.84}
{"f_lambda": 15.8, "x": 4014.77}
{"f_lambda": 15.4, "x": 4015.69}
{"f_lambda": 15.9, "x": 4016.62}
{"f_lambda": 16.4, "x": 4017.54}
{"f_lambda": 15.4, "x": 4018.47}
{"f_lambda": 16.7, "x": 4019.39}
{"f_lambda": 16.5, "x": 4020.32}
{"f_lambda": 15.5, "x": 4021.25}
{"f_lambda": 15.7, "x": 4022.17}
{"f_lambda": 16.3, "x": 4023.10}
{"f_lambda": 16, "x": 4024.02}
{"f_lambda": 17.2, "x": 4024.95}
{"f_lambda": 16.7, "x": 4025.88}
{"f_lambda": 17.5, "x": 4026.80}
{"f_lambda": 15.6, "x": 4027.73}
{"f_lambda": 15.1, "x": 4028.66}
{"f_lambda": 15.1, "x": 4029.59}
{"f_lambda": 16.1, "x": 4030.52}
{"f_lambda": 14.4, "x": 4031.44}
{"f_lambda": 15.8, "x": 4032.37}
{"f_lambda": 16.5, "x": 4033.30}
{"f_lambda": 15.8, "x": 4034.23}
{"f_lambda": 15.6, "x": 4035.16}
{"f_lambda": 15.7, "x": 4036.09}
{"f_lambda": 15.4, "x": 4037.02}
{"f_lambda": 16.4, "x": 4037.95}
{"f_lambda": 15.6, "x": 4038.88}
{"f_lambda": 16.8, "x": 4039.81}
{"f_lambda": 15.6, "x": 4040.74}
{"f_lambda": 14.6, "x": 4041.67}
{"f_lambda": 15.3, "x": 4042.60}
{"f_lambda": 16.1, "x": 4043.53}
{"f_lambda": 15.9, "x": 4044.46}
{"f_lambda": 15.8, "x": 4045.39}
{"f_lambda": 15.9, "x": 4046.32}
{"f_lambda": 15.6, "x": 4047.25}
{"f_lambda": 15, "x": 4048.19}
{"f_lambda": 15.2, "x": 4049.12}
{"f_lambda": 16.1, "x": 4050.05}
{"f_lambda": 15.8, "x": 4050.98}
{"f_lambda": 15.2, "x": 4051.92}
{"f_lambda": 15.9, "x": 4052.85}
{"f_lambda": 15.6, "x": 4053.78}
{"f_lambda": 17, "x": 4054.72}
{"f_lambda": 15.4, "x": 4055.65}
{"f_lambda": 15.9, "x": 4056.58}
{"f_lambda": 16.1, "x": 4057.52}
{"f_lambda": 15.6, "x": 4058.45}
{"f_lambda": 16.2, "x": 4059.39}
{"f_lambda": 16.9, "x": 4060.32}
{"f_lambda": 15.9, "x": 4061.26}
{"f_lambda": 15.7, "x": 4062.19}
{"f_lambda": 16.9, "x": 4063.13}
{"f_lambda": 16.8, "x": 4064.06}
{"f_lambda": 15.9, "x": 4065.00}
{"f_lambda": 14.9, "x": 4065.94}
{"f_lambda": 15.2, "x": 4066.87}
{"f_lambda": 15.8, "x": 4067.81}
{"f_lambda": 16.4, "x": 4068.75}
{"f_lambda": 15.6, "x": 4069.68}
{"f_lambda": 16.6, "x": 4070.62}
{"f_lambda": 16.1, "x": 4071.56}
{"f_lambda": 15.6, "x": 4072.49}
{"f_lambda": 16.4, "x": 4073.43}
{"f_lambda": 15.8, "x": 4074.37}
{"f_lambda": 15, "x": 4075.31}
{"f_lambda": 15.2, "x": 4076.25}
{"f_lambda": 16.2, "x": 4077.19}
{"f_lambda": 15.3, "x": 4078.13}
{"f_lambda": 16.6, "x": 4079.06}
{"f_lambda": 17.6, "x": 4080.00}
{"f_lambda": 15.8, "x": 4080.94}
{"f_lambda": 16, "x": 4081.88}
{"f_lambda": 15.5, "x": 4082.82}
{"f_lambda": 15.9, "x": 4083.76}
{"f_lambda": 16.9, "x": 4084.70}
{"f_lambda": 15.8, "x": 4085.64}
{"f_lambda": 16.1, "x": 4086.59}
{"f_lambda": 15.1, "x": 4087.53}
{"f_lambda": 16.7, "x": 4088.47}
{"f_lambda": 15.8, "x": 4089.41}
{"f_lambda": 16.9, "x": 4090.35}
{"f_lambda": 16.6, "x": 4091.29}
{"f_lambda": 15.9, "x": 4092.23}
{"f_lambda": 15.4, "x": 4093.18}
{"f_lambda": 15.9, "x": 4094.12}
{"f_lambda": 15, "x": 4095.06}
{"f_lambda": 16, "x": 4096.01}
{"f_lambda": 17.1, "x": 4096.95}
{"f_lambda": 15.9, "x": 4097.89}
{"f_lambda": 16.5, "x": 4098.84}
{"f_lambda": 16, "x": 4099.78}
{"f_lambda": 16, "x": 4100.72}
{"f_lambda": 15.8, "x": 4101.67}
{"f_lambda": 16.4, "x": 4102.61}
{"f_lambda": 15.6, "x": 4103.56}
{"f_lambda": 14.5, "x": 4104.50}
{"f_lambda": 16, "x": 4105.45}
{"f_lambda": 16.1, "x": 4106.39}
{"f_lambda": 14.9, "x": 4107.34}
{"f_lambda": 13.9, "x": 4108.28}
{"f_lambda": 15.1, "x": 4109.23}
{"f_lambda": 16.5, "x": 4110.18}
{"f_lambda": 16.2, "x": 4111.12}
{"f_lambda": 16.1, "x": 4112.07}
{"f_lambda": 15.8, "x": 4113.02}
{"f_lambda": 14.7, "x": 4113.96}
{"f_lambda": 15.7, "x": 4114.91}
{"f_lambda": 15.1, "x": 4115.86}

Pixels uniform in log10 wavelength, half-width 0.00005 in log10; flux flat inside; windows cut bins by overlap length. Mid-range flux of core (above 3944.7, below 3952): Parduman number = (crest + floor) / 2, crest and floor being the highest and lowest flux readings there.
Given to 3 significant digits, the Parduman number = 16.3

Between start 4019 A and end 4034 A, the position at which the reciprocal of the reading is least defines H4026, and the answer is 4026.80 A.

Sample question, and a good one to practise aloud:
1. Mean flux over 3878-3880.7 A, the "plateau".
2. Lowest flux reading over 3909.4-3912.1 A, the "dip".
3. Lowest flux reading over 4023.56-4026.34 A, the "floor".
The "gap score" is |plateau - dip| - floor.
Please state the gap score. -15.6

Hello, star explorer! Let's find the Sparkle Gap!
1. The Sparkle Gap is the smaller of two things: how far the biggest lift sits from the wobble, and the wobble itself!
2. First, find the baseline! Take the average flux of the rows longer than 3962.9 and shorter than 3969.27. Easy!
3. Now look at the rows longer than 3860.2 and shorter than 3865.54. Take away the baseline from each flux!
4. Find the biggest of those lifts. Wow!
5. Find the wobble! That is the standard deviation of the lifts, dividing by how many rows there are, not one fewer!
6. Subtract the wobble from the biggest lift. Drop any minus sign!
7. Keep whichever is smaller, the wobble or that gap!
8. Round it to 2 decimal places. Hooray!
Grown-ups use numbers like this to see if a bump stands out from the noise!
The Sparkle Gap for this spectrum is 0.96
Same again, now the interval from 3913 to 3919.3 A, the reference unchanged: 0.36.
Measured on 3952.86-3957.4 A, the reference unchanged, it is 0.59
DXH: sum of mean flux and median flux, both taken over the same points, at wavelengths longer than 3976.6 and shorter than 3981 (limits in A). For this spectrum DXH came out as 30.5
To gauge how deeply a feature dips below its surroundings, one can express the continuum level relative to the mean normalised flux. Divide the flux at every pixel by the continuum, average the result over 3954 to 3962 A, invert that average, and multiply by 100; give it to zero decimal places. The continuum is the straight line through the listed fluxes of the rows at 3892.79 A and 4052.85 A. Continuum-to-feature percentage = 101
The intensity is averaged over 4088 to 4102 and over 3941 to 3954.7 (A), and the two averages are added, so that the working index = 32.6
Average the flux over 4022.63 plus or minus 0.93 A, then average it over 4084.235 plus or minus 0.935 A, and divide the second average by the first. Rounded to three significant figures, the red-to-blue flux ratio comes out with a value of 1.02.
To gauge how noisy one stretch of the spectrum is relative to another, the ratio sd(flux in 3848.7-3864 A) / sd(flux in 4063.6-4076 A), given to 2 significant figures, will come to 1.1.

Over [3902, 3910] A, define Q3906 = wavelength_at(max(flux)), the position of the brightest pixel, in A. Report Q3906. 3905.36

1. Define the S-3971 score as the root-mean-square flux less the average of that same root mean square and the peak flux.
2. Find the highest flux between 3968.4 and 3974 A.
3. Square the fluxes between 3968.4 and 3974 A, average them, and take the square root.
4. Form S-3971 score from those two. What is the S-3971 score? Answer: -0.74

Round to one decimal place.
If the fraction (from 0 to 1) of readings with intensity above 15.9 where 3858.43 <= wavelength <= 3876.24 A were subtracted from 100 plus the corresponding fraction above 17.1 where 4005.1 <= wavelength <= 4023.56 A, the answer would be 99.1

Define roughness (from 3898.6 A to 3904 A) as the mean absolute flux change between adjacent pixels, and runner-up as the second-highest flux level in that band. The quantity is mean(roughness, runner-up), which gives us 9.2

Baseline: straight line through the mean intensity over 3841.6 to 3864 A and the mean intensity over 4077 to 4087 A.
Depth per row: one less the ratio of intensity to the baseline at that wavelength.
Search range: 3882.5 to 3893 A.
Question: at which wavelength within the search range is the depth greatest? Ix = 3885.62 A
